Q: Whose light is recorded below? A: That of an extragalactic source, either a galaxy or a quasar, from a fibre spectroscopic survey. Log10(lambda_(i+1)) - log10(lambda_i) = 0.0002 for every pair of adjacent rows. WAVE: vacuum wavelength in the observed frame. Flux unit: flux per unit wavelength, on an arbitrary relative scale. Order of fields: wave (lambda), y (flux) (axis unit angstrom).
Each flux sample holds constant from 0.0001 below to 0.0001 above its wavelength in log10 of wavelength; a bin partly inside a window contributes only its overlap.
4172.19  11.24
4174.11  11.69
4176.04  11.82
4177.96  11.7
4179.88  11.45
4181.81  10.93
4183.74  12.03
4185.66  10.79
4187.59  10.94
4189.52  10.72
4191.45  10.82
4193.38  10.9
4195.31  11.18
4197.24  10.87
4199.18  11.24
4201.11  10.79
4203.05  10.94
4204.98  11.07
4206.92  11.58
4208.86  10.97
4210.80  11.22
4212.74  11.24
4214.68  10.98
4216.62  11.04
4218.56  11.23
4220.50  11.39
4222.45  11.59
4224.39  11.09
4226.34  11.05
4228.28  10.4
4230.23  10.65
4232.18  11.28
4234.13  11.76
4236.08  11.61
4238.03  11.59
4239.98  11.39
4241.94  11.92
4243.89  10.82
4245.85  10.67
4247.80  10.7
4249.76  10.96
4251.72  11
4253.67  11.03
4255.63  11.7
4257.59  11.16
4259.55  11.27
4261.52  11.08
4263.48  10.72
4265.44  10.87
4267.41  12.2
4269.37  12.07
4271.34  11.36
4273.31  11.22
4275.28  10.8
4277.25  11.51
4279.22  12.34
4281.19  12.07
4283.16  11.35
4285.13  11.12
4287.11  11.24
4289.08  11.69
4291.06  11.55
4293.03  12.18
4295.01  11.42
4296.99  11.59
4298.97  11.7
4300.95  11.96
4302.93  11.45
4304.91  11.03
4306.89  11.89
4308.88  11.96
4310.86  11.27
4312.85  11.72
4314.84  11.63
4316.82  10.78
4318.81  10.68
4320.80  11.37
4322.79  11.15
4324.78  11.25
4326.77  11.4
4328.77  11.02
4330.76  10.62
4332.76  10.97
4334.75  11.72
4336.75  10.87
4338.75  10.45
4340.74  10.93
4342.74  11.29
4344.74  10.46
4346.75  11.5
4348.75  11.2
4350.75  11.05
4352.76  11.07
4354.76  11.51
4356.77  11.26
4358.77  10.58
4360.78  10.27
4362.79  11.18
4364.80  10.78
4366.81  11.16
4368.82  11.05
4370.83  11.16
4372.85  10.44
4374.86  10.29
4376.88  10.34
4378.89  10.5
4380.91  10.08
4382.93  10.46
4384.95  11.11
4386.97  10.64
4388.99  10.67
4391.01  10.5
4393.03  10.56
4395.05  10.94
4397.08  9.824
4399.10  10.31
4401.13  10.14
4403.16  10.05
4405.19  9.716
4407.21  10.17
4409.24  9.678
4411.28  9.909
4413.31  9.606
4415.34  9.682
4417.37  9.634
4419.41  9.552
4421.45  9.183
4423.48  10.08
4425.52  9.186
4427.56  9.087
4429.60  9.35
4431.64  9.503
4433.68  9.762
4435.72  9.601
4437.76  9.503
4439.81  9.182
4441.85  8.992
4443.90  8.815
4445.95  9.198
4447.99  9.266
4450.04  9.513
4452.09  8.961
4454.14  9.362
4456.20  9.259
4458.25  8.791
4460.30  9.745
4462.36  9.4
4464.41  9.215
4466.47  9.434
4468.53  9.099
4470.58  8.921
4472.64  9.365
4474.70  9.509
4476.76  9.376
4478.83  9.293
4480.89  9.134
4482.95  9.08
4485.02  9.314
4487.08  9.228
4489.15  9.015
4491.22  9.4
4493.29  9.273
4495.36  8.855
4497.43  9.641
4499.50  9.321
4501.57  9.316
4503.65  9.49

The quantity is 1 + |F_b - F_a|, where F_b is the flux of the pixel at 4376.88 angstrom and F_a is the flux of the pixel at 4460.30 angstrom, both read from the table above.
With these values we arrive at 1.6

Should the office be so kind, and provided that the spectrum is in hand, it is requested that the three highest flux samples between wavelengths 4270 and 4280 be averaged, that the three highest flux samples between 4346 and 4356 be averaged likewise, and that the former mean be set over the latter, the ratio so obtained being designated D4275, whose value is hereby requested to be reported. 1.03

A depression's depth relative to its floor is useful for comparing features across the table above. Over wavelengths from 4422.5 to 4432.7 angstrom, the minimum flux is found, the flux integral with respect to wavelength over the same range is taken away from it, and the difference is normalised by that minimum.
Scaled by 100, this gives -959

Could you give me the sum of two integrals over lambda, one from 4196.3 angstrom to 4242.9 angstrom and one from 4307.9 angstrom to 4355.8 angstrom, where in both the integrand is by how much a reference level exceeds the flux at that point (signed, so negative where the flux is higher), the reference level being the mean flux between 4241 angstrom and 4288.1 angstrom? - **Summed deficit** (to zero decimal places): 11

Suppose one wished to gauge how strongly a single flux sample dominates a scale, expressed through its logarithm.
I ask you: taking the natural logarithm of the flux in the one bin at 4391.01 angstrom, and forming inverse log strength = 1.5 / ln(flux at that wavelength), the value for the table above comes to 0.638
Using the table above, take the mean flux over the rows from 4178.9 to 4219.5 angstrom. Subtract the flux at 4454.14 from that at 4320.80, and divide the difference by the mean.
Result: 0.18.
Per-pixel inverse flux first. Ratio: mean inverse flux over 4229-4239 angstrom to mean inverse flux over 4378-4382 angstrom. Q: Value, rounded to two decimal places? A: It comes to 0.91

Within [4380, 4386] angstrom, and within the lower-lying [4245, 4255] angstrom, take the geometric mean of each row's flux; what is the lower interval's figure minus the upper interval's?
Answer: 0.3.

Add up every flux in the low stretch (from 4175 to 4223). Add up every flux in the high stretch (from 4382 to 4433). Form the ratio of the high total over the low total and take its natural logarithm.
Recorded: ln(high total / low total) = -0.113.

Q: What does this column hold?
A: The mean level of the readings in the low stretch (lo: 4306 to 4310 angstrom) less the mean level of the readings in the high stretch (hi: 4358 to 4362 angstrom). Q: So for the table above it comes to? 1.5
